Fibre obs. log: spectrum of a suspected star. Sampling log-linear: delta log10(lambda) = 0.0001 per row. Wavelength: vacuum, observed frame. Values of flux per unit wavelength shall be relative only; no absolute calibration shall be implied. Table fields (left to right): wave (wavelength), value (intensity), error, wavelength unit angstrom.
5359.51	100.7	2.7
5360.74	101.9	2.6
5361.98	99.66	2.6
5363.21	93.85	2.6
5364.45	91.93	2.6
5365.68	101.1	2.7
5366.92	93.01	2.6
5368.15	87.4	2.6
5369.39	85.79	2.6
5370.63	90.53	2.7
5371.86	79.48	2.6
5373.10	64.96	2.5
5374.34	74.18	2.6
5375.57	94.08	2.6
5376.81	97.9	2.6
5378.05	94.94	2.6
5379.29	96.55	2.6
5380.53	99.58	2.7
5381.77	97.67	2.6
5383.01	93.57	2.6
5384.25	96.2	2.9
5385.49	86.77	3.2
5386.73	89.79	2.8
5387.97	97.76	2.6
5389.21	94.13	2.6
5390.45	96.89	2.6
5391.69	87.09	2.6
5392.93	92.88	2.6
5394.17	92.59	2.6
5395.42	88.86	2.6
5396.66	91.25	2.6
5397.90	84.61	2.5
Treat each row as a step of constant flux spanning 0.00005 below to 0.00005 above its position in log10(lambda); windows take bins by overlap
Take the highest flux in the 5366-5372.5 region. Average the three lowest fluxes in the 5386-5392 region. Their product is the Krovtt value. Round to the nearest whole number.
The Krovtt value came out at 8402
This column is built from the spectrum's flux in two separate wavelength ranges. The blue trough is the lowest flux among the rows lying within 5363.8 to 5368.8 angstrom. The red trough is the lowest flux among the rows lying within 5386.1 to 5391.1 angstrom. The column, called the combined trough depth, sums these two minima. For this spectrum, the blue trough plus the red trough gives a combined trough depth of 177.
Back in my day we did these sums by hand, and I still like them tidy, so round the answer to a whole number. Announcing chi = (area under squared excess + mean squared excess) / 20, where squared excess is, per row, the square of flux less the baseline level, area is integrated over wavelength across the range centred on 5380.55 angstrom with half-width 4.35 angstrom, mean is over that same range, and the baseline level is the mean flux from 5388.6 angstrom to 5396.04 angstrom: 12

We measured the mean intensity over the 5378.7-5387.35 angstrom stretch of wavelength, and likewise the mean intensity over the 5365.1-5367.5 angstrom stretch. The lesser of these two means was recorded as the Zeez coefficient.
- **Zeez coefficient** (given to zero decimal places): 94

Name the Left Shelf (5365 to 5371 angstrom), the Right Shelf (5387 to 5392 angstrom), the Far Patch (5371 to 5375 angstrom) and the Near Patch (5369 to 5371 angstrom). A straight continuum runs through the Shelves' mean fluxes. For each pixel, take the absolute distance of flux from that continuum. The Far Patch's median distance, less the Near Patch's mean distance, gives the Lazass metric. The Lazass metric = 14.5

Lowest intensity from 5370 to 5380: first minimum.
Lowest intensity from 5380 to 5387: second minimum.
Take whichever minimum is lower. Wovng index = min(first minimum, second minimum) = 65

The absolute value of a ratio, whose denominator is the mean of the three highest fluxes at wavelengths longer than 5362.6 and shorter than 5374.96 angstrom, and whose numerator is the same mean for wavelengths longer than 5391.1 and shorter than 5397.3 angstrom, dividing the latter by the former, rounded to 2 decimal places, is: 0.96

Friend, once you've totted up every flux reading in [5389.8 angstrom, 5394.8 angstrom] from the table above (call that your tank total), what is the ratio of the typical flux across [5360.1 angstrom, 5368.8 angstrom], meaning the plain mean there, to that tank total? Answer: 0.259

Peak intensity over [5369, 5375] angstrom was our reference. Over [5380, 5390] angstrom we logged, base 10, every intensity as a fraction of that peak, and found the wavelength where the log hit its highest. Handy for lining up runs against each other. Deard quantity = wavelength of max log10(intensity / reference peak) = 5380.53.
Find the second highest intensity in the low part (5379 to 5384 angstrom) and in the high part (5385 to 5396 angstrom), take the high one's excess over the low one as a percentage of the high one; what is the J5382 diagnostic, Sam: -1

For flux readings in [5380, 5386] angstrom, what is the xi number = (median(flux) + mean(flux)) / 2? 95.5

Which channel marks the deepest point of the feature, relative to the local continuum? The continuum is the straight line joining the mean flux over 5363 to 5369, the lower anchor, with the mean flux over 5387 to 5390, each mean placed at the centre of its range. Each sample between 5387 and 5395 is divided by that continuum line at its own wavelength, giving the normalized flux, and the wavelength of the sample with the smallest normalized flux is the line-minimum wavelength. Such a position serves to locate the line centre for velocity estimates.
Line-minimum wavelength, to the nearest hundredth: 5391.69 angstrom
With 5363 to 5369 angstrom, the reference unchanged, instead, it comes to 5368.15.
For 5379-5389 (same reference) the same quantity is 5385.49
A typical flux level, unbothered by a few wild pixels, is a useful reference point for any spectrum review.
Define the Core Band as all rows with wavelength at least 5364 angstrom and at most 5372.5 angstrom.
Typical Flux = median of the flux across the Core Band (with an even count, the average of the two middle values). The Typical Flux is 90.5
